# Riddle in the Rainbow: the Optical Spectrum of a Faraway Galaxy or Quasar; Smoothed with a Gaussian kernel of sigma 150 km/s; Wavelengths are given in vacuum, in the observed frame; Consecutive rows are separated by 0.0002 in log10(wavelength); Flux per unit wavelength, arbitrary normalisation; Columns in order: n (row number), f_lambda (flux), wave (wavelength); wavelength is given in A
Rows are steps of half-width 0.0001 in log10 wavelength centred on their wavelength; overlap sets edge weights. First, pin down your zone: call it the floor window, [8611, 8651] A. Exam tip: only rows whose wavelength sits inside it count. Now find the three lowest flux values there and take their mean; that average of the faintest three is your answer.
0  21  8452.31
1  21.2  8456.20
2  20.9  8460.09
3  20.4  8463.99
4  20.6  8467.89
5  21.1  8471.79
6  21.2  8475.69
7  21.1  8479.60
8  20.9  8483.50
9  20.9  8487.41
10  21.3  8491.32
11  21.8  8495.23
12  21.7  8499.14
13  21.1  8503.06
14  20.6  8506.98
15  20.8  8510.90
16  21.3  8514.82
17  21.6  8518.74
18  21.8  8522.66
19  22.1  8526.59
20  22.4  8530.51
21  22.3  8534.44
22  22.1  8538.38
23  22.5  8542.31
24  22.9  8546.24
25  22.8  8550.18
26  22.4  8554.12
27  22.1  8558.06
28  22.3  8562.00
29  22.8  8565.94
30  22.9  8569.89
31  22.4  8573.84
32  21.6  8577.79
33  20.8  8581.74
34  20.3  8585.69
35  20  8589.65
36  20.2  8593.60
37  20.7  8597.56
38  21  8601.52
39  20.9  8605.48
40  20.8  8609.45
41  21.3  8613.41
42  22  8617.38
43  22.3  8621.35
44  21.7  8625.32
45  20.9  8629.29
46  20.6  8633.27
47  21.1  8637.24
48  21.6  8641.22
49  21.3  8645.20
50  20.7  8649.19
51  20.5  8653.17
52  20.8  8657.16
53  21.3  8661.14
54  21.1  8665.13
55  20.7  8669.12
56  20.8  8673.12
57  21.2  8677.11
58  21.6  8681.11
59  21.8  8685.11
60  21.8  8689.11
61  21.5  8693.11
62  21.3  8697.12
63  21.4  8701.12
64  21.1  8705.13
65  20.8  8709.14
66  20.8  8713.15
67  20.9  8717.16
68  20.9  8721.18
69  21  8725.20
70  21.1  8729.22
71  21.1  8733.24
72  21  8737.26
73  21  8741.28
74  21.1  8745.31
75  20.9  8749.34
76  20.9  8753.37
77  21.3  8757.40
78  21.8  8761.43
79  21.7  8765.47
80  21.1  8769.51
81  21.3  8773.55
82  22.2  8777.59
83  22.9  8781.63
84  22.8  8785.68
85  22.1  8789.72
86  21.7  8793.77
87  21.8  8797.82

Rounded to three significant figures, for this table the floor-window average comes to 20.7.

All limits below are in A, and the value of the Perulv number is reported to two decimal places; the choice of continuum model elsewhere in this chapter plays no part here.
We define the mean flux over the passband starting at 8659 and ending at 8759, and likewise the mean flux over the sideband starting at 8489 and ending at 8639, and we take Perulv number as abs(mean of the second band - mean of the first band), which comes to 0.45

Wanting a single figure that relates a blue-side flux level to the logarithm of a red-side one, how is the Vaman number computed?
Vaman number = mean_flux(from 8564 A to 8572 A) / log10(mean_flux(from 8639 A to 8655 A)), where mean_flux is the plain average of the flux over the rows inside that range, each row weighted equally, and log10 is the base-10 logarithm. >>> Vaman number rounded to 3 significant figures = 17.3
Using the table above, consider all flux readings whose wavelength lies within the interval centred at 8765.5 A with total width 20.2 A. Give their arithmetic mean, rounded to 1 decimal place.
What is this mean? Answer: 21.4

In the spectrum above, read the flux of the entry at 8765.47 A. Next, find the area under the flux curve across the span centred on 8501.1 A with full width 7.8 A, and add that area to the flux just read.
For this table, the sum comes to 189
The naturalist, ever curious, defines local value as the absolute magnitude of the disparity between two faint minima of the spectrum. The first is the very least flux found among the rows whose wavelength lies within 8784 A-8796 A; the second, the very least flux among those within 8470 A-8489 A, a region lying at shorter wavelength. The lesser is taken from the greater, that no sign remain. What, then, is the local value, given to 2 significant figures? 0.80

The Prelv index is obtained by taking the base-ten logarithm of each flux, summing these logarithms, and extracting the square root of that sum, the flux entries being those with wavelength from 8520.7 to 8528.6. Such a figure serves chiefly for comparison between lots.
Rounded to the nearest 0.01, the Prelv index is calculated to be 1.64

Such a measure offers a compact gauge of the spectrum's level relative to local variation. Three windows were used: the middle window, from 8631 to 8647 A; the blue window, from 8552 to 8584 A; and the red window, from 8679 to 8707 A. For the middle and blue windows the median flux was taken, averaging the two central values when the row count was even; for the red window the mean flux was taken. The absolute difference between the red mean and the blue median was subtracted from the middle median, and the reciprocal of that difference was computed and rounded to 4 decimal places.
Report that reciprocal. 0.0491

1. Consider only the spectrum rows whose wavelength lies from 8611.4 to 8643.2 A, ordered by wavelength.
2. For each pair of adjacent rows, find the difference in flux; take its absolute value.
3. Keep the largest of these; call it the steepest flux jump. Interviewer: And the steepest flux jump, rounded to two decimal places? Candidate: 0.80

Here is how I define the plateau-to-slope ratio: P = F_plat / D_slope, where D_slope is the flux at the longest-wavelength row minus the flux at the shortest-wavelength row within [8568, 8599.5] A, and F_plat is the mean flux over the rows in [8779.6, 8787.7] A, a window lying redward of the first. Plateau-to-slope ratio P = -10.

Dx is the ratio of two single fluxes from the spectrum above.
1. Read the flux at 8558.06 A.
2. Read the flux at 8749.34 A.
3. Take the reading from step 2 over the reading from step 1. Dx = 0.95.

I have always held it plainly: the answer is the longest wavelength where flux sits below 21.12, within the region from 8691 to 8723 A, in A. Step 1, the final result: 8721.18 A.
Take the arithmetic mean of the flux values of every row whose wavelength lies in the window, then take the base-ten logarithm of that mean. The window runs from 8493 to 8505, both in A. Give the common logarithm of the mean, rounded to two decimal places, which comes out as 1.33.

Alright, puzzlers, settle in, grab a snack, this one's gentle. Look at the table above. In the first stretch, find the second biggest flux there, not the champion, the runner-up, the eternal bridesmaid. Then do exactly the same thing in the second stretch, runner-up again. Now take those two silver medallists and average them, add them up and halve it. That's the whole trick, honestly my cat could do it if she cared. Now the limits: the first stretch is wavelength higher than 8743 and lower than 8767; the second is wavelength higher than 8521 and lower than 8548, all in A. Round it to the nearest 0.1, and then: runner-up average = 22.1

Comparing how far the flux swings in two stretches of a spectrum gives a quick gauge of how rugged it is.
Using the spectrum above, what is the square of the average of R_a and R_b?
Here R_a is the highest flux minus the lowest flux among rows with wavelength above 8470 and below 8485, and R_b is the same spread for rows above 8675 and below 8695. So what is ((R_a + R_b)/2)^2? 0.20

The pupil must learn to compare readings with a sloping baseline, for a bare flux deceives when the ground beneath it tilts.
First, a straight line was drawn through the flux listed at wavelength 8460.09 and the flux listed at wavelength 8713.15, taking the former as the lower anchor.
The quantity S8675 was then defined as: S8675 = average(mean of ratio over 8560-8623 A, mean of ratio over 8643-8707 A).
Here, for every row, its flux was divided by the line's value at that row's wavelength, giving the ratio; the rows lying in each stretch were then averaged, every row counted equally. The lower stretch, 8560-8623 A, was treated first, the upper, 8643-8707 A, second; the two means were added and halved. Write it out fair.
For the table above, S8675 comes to 1.022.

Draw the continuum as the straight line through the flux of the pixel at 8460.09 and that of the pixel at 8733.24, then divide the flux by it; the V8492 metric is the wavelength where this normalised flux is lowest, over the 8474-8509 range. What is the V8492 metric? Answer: 8506.98 A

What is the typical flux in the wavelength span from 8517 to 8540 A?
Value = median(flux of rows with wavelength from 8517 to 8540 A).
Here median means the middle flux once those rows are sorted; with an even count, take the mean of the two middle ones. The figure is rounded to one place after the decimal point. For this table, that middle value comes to 22.1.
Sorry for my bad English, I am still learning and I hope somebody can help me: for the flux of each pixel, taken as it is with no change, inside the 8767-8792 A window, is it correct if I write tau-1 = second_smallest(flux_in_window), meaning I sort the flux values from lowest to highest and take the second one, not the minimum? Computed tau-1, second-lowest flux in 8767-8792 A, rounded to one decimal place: 21.3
